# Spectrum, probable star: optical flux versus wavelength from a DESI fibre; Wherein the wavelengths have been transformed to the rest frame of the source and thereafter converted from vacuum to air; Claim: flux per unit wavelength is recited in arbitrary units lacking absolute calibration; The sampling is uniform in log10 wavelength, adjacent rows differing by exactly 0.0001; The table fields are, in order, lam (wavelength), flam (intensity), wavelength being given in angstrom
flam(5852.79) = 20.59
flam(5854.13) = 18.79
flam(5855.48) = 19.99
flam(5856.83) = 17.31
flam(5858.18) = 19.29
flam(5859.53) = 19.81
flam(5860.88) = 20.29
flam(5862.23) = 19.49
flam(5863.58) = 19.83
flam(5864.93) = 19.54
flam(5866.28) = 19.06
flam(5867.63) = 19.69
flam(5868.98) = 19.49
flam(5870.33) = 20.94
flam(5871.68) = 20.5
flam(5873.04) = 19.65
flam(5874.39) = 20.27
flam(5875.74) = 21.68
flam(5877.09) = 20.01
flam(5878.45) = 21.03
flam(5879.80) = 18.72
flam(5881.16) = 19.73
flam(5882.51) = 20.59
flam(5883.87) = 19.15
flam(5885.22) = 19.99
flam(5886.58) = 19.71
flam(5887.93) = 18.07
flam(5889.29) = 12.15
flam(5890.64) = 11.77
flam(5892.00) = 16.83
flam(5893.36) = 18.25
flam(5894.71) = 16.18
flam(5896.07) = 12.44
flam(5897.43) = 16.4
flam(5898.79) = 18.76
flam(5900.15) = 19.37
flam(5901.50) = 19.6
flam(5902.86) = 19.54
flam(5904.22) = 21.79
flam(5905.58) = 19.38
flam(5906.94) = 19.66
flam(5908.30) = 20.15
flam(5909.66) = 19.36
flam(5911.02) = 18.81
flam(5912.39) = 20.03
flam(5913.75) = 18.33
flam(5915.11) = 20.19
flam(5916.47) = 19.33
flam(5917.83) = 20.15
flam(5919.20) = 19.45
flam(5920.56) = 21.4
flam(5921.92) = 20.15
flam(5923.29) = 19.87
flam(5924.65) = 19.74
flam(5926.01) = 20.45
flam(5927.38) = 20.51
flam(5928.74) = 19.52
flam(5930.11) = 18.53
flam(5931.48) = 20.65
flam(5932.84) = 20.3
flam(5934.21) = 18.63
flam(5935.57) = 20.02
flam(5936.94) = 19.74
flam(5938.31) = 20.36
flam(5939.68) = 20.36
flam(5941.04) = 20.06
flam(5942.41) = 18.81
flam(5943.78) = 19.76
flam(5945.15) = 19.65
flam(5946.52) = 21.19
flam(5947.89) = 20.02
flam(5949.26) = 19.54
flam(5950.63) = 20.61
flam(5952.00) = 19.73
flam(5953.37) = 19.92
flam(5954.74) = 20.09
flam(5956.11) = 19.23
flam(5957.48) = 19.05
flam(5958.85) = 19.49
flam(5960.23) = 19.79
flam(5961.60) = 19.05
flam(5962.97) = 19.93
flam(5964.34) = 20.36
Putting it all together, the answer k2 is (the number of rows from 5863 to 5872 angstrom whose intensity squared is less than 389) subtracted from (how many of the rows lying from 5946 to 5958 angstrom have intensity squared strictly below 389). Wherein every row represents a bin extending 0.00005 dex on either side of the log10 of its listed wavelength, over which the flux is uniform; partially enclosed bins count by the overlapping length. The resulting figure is -1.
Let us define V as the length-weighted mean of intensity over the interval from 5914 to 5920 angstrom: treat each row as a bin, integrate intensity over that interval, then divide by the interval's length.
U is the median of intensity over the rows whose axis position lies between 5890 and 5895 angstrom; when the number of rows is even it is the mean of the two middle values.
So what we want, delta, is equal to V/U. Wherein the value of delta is 1.19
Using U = 16.5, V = 19.7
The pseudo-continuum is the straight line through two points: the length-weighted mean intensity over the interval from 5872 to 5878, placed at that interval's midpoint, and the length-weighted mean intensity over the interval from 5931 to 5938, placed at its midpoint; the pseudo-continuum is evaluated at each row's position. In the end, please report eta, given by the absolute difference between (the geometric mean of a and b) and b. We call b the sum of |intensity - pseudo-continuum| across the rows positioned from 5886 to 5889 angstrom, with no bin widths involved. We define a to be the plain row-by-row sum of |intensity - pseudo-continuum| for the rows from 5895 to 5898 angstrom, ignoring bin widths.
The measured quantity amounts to 3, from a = 11.6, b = 2.8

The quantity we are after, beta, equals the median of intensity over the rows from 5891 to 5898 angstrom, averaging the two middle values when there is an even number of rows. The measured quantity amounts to 16.4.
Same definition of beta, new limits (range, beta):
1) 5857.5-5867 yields 19.5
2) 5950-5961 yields 19.8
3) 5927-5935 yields 19.9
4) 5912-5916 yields 20.0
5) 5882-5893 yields 18.6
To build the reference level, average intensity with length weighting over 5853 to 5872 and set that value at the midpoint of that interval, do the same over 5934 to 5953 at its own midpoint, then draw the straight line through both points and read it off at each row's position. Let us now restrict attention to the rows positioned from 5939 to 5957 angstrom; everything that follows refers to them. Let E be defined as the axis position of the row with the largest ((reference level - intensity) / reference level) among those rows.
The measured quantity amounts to 5942.41 angstrom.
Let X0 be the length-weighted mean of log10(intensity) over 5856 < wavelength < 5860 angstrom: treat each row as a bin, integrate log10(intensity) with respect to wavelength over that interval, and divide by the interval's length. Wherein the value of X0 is 1.27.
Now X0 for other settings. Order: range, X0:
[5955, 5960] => 1.29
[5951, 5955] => 1.30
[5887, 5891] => 1.16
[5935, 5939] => 1.30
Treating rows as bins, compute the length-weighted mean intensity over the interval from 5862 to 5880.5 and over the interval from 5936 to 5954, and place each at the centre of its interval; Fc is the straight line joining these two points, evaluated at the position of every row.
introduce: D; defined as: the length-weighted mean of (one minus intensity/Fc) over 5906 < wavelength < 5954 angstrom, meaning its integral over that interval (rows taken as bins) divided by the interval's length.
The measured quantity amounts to 0.006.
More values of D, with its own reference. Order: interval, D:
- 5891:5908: 0.094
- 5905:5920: 0.022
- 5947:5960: 0.010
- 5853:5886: 0.010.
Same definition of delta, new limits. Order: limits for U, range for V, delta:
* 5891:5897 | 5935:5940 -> 1.22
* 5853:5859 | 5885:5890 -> 0.90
